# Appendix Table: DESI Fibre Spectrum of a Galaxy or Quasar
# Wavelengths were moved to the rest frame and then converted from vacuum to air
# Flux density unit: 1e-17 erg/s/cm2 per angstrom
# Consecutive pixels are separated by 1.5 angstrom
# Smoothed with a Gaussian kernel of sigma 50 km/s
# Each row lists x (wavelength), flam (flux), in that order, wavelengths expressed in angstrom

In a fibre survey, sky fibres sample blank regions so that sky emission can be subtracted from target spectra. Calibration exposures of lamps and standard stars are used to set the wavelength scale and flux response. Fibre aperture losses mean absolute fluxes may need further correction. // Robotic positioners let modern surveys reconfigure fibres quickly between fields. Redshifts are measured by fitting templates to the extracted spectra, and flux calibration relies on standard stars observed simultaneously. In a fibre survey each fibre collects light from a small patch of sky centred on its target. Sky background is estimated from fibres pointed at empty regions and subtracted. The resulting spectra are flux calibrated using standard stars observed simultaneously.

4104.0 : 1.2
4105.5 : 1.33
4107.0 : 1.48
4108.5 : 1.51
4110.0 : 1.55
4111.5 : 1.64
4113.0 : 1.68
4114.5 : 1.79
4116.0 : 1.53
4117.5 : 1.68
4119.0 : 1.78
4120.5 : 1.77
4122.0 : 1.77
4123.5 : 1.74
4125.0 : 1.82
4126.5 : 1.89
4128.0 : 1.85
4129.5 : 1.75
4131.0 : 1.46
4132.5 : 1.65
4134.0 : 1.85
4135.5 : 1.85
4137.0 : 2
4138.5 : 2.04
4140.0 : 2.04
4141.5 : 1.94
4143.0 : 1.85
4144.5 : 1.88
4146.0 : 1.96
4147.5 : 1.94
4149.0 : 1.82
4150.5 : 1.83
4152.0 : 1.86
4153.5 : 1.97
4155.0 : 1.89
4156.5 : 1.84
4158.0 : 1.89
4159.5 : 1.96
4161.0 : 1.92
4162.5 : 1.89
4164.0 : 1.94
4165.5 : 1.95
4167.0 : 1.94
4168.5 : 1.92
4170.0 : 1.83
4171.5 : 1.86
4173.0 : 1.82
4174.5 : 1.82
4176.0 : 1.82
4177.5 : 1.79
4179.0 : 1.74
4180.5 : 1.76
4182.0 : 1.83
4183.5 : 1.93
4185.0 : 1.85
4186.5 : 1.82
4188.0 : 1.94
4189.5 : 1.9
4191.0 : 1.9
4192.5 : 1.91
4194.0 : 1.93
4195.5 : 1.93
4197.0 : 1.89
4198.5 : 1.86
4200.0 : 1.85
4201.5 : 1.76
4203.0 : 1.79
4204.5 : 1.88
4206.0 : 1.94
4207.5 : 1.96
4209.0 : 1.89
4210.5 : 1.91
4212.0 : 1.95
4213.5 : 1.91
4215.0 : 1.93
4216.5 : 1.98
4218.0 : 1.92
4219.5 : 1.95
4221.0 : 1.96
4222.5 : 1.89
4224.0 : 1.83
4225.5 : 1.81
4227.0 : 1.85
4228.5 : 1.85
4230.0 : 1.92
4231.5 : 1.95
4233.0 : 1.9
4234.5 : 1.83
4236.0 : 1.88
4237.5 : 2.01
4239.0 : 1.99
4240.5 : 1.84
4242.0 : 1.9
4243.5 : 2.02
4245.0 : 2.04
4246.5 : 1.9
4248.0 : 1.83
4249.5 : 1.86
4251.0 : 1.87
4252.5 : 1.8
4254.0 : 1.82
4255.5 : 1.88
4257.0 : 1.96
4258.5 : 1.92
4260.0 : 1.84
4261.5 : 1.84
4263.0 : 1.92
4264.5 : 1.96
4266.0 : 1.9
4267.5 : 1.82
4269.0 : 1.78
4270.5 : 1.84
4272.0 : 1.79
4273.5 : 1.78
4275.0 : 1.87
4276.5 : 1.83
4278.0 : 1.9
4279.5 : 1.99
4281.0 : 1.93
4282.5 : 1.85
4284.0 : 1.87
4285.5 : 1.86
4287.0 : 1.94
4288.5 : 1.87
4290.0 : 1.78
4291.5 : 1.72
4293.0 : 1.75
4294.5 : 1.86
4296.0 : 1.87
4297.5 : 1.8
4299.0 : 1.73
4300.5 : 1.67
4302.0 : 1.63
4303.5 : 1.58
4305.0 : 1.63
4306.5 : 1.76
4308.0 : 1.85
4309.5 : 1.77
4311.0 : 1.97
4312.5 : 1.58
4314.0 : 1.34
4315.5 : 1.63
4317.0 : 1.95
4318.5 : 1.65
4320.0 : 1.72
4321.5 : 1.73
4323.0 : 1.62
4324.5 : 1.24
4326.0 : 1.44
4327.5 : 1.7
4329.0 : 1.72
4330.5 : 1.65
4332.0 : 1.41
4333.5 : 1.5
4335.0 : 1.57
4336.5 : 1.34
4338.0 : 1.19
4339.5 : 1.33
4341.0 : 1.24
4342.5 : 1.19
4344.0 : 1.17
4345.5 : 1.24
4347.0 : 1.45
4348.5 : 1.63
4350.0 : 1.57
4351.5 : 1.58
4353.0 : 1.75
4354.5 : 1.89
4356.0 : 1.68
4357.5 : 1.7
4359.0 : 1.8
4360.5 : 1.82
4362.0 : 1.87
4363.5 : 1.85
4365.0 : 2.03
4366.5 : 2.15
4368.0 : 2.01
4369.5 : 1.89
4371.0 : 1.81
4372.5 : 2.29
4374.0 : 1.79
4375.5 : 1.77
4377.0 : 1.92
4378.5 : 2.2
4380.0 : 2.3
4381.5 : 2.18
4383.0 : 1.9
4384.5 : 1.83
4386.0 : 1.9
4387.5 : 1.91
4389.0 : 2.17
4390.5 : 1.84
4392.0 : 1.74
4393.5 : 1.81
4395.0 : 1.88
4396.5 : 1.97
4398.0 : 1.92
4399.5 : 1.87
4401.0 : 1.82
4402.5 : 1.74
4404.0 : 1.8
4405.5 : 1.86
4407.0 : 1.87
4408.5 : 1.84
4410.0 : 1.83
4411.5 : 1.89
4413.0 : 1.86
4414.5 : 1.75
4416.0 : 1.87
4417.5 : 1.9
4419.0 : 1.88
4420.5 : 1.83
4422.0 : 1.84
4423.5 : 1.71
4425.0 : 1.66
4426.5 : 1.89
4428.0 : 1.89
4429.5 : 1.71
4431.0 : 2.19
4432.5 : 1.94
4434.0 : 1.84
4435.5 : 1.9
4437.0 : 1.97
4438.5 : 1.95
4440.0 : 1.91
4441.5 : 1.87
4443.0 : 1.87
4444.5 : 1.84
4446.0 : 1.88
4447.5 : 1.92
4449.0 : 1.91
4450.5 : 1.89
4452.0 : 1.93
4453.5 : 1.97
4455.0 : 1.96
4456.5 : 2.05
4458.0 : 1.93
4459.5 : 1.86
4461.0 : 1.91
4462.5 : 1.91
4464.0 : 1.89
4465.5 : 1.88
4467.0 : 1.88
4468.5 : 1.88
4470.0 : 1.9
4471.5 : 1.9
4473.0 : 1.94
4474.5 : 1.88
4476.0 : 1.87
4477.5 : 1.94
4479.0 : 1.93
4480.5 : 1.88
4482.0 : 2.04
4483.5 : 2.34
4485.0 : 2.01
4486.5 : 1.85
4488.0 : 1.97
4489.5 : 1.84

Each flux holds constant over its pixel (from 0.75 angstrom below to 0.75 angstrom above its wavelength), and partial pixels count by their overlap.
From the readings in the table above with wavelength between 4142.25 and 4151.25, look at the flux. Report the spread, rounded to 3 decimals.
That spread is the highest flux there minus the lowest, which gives 0.140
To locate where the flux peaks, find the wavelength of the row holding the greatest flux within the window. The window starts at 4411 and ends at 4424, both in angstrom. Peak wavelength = 4417.5 angstrom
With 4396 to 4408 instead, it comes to 4396.5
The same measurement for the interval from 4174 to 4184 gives 4183.5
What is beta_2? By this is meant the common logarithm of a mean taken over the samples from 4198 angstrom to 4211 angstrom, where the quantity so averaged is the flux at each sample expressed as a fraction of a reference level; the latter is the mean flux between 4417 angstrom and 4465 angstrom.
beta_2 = -0.005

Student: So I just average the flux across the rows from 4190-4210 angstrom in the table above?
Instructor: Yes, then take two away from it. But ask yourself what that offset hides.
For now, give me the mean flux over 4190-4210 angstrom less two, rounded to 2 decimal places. -0.12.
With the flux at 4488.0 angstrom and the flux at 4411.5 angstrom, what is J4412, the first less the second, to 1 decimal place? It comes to 0.1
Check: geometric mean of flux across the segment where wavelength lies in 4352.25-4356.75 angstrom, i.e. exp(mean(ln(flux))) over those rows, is 1.77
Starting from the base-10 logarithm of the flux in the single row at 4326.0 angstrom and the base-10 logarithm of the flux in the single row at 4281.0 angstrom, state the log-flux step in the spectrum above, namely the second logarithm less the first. 0.127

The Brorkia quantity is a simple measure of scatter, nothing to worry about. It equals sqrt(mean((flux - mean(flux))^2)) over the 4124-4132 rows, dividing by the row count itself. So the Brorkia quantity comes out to 0.154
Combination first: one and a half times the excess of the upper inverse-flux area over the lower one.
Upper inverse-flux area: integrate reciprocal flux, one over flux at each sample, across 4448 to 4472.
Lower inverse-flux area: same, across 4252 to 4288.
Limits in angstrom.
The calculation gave -10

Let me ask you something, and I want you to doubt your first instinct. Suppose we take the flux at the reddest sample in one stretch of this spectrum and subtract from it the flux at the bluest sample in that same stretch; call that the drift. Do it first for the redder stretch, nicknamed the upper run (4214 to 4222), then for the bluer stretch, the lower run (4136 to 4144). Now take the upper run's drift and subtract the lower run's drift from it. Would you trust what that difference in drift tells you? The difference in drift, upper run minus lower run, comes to 0.18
